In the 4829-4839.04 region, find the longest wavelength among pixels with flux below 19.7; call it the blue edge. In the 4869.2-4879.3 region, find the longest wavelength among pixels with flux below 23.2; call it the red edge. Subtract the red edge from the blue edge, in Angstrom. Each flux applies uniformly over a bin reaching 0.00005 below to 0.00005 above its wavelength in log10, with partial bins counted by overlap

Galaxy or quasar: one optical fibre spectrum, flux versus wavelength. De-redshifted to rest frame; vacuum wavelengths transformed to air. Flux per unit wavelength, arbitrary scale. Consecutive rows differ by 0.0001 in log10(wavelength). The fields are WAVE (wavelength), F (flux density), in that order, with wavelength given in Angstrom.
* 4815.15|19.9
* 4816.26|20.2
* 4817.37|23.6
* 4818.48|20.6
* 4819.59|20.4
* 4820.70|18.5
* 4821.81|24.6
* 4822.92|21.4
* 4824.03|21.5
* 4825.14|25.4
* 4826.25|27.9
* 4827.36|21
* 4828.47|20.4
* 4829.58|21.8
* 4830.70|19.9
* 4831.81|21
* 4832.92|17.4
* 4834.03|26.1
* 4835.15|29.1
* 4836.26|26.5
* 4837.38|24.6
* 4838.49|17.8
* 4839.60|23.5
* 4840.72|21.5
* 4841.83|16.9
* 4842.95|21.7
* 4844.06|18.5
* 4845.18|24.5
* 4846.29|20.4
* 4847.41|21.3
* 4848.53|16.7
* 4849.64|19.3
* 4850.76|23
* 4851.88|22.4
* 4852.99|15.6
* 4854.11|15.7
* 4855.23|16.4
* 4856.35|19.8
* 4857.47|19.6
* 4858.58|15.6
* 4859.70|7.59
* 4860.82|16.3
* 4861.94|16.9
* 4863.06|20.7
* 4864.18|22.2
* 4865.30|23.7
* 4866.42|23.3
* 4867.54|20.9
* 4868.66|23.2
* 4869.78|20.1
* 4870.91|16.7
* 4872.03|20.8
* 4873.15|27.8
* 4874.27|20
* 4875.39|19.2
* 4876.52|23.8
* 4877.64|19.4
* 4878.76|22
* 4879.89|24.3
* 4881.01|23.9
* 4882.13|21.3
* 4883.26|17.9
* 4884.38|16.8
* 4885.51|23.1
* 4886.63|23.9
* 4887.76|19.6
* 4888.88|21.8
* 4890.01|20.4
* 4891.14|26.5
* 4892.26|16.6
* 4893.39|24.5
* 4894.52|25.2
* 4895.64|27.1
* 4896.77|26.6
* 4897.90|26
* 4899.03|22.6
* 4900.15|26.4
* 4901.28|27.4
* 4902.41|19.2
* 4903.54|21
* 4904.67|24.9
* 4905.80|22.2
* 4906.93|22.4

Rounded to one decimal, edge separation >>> -40.3 Angstrom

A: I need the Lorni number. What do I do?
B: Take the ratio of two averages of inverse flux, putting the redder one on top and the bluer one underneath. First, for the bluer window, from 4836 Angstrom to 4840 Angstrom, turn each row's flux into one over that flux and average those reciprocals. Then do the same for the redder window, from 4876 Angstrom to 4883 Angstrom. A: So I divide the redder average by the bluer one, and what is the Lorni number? 1.01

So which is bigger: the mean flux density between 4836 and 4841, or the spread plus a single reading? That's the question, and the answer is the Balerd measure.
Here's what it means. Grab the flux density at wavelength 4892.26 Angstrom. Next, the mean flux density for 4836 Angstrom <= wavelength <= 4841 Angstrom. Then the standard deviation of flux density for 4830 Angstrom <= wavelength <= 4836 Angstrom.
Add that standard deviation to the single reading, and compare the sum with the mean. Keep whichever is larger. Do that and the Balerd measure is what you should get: 23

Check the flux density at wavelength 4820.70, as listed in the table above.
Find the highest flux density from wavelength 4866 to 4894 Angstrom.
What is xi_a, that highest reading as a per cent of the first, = 150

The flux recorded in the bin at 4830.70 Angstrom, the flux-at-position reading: 19.9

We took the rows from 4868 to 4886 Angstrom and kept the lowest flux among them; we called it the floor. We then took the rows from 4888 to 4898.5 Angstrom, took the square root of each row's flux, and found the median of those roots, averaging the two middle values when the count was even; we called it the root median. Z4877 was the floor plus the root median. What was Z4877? 21.7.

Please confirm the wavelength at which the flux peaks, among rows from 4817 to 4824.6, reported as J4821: 4821.81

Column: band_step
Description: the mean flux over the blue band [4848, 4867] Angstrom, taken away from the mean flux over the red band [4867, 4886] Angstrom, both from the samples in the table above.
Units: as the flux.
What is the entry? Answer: 2.7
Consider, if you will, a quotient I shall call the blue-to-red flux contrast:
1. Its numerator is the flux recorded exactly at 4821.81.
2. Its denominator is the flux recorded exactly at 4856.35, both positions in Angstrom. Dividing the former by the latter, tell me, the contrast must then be 1.24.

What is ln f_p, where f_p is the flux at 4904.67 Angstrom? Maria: 3.21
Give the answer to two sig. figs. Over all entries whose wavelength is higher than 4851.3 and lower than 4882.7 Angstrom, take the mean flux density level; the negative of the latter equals -20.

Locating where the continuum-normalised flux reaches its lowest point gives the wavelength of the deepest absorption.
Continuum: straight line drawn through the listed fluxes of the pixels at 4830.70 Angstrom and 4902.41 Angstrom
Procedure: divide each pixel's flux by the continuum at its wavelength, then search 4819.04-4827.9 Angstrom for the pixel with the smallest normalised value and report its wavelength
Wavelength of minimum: 4820.70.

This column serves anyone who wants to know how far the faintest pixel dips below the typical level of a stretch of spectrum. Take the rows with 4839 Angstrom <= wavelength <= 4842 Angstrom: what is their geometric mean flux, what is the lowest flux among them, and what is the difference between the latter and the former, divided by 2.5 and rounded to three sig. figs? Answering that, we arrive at -1.42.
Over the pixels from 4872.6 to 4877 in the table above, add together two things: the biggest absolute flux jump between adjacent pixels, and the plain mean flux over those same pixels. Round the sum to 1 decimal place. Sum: 30.5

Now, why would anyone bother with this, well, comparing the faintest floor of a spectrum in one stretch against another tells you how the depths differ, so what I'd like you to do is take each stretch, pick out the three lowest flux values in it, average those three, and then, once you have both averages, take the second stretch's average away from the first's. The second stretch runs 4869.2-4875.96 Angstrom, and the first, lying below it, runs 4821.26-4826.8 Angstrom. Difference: 3.9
